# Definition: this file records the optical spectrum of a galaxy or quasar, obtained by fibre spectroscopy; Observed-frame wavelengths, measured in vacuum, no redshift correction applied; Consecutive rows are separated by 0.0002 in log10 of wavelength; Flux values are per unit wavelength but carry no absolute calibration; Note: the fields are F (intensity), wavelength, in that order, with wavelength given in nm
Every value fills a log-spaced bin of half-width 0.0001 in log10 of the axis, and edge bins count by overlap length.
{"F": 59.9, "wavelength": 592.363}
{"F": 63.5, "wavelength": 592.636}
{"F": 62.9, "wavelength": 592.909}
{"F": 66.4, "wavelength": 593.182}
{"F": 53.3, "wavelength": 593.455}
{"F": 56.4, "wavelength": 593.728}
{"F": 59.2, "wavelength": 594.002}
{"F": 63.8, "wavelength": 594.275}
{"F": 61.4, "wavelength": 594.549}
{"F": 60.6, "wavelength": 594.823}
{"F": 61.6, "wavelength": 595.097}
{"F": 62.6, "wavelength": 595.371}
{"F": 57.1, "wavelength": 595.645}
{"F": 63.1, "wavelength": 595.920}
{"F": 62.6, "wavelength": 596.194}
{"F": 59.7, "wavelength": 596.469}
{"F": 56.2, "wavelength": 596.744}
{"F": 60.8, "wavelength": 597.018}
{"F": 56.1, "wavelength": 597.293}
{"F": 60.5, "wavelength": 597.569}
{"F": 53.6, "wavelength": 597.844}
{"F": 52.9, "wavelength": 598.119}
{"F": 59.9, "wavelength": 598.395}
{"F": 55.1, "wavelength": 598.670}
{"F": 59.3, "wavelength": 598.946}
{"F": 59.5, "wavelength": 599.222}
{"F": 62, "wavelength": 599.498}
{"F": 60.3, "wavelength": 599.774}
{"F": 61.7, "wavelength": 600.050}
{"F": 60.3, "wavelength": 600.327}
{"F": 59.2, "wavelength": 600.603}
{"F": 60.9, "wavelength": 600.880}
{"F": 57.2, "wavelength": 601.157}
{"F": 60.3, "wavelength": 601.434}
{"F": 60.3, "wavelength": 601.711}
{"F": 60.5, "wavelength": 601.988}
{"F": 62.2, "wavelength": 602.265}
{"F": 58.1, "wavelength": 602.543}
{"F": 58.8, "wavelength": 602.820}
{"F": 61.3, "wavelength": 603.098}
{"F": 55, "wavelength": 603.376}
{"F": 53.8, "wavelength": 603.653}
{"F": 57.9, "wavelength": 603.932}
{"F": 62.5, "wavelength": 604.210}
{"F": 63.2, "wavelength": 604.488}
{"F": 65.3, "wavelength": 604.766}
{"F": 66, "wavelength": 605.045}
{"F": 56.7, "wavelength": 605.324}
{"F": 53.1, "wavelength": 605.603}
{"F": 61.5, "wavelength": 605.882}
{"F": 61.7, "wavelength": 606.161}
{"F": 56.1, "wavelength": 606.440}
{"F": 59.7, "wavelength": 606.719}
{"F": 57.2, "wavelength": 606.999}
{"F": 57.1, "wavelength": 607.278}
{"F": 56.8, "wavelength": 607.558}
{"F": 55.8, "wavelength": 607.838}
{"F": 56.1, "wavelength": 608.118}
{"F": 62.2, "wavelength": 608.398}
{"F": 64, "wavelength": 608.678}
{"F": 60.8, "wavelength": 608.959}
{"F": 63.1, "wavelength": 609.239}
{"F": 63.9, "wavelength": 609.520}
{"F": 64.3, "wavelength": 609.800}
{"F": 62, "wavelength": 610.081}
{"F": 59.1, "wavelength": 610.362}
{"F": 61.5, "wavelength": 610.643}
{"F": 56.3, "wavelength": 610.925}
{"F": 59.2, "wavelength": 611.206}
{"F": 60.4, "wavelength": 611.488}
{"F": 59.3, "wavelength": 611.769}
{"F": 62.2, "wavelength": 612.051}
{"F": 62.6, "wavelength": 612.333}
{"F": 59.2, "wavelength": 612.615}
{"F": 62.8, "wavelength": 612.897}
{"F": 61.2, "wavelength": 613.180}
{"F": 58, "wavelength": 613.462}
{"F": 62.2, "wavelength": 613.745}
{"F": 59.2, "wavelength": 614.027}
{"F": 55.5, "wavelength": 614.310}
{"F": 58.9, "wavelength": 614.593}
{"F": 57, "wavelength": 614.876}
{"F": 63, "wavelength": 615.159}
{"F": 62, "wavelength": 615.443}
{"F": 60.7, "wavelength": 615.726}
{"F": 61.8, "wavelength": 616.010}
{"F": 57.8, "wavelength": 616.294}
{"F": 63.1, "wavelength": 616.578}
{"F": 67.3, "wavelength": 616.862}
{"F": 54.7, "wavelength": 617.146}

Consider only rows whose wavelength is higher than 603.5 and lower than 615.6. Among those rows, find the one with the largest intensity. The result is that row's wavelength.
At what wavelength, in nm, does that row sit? 605.045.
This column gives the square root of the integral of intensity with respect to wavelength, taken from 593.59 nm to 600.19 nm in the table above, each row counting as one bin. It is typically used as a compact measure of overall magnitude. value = 19.8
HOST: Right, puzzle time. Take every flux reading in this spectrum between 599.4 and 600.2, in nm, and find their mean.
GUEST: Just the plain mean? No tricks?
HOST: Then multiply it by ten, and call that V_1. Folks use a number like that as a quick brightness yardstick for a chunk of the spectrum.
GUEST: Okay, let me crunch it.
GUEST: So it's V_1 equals 613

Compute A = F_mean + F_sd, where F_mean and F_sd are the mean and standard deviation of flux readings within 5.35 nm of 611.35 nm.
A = 62.7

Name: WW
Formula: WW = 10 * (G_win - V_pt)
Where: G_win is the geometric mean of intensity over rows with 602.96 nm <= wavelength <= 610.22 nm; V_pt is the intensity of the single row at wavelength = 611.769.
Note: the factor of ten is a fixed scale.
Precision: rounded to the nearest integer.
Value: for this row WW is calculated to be 5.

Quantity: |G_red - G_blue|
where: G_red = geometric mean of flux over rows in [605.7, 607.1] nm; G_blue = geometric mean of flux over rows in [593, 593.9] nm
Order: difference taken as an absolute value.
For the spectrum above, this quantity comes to 0.8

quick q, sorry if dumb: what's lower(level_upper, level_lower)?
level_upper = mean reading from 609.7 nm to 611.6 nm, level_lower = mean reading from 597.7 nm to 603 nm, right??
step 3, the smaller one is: 59.1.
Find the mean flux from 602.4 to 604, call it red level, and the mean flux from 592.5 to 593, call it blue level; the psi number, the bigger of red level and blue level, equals 63.2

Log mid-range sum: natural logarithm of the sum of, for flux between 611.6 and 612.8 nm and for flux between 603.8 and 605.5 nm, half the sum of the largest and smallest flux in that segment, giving 4.81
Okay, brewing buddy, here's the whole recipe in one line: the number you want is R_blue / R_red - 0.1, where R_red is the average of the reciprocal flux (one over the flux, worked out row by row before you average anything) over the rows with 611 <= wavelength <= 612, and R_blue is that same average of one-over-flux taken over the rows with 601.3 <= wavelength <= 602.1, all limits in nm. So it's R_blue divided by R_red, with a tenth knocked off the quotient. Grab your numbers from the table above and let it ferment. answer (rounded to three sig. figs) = 0.888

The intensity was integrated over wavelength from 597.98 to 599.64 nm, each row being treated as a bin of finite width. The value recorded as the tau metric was 96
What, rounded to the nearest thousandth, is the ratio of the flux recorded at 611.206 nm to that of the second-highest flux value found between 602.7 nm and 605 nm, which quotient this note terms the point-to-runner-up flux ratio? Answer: 0.937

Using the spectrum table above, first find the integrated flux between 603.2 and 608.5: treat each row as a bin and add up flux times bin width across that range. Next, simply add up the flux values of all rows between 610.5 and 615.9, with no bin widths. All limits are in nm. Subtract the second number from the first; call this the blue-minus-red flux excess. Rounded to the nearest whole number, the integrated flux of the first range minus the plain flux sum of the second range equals -829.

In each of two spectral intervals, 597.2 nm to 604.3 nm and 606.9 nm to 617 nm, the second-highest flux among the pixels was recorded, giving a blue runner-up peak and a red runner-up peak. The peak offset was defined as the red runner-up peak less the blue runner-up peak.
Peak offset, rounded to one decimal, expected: 2.1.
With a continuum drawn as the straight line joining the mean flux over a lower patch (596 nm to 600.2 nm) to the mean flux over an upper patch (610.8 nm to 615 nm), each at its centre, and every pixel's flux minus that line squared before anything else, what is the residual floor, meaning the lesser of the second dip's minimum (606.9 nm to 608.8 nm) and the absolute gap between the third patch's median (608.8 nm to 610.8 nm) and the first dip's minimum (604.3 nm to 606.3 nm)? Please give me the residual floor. 1.2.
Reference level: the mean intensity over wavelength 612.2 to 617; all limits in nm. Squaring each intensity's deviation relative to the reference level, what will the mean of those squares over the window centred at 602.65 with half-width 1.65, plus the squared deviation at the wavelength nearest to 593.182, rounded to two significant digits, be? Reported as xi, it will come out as 42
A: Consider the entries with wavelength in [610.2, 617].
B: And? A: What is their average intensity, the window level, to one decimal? 60.4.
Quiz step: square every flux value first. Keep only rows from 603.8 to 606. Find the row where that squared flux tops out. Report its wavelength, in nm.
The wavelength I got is 605.045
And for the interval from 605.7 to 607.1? 606.161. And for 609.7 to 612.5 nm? 609.800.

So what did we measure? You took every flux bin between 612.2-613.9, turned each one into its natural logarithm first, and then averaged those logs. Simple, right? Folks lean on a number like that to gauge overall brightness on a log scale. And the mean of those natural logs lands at 4.11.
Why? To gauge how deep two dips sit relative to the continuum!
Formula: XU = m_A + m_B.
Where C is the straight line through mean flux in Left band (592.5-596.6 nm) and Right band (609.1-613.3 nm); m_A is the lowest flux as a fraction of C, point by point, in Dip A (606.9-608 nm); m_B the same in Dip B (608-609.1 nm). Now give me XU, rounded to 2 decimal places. 1.83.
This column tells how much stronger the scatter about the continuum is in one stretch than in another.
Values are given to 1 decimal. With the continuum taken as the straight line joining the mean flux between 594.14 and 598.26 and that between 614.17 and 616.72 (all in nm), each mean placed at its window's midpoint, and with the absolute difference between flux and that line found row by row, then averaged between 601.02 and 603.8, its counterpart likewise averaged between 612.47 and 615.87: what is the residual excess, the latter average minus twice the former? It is -2.4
